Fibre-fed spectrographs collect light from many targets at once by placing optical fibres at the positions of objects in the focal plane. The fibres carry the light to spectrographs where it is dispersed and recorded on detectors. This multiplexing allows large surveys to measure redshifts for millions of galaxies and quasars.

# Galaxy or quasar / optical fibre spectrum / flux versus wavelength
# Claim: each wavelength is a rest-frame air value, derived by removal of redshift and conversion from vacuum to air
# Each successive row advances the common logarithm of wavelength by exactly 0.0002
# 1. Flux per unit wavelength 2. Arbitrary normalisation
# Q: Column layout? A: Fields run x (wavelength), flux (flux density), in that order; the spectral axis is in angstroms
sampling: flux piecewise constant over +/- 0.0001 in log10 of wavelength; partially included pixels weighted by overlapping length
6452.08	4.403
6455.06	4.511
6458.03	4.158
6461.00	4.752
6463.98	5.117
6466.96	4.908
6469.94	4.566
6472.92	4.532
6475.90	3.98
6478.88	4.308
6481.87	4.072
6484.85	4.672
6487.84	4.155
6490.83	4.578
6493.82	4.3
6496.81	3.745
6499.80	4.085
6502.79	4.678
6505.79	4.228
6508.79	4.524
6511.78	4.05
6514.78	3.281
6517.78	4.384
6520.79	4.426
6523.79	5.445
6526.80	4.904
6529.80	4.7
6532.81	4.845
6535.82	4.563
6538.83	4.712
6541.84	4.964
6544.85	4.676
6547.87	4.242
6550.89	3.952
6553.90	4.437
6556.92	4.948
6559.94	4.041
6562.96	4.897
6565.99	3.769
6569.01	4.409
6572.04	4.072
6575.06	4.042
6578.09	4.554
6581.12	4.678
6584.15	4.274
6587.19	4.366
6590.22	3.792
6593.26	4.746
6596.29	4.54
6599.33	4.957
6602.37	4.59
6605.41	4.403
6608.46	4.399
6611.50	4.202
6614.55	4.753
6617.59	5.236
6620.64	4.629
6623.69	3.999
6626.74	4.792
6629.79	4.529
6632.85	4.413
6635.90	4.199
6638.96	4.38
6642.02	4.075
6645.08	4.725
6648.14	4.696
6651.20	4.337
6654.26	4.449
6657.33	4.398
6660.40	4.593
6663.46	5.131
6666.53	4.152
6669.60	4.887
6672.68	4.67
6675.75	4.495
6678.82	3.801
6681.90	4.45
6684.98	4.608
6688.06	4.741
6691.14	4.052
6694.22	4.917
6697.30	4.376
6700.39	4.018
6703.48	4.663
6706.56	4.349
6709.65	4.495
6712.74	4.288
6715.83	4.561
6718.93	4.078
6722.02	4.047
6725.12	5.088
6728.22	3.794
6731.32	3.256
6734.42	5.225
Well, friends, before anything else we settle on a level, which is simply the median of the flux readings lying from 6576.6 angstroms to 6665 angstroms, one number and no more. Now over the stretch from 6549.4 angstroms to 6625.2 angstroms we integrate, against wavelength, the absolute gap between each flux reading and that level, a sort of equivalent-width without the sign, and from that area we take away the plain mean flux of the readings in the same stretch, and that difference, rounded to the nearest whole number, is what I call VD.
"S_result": 20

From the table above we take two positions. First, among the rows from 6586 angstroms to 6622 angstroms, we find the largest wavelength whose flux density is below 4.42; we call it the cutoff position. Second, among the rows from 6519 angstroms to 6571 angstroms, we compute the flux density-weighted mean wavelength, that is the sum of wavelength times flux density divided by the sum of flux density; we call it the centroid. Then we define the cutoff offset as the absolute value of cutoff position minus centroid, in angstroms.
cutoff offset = 67.3 angstroms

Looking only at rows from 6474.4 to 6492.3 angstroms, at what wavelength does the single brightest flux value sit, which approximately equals 6484.85 angstroms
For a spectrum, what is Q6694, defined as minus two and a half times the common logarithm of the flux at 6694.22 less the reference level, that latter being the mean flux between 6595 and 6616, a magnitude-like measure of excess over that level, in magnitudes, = 1.1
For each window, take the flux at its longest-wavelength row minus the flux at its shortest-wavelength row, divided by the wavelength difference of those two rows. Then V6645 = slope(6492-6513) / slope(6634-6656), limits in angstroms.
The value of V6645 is -1.0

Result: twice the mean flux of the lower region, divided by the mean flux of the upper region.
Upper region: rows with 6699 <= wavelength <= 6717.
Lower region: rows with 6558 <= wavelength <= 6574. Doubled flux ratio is 1.93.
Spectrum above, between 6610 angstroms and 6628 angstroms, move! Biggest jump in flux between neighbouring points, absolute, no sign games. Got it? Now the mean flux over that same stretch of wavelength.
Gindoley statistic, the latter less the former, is 3.81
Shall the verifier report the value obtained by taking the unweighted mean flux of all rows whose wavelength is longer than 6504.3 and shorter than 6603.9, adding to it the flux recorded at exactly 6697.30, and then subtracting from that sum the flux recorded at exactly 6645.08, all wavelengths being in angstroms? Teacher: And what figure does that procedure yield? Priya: 4.1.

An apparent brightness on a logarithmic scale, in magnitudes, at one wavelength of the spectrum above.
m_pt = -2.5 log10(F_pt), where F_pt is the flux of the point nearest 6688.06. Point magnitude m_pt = -1.69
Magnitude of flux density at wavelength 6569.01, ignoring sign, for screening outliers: 4.4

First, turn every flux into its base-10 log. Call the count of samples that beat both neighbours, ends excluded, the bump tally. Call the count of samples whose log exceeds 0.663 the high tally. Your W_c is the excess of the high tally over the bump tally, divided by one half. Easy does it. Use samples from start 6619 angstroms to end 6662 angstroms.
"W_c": 0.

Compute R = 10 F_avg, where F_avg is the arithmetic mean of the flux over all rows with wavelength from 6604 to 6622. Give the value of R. 46.0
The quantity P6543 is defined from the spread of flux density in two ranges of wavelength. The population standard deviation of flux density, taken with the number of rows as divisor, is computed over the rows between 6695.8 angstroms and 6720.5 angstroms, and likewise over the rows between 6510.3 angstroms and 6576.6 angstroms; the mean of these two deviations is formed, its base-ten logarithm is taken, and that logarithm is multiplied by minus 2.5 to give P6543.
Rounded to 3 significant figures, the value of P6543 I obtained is 1.16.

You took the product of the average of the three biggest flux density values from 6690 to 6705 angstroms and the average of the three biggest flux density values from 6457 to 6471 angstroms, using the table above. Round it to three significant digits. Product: 22.9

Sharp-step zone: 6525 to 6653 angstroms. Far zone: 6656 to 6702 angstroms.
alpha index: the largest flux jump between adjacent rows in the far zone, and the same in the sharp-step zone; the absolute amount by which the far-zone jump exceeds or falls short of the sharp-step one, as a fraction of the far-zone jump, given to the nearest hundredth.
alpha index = 0.15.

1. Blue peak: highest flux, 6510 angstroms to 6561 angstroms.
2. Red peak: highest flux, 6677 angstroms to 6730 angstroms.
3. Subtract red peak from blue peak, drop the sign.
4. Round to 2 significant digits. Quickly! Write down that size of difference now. 0.36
